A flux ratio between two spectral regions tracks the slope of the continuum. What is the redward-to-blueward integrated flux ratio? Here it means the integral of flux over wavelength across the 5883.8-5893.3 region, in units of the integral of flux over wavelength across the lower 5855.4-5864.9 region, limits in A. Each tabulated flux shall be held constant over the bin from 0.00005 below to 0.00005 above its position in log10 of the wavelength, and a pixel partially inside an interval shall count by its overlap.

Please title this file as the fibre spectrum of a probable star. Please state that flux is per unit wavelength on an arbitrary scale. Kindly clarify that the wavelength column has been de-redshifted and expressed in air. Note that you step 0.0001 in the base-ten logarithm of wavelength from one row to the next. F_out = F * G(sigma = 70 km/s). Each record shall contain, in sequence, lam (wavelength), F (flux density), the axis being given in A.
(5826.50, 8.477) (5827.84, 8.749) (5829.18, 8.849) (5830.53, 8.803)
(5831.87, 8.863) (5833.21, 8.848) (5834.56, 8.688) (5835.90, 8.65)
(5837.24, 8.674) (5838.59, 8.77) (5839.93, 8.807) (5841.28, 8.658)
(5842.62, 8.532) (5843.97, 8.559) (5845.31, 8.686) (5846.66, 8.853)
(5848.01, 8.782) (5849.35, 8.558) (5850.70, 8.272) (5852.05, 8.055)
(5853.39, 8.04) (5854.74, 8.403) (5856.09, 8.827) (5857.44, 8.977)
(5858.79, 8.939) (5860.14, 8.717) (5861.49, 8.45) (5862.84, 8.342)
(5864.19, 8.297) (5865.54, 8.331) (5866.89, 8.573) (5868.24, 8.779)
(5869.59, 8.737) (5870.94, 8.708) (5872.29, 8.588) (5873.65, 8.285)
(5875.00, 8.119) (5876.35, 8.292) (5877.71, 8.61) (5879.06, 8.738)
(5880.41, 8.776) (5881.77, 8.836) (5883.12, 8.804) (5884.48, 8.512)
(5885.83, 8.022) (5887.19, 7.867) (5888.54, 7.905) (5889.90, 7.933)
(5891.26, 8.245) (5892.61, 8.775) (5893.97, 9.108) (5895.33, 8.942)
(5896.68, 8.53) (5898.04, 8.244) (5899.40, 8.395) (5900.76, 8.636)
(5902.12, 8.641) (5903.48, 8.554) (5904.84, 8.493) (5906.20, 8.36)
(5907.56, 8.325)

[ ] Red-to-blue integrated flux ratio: 0.95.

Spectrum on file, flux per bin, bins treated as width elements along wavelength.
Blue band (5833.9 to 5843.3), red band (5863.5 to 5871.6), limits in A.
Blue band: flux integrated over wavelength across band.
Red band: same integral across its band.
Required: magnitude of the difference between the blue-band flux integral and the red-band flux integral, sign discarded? 12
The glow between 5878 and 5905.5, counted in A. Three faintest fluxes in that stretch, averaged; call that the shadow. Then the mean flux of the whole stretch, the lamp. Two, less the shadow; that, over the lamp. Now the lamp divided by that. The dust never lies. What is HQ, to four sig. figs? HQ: -12.24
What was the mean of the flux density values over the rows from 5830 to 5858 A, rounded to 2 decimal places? 8.63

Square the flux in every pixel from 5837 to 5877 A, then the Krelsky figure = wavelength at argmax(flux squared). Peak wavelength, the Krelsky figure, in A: 5857.44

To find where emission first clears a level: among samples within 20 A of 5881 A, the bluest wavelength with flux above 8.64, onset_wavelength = 5868.24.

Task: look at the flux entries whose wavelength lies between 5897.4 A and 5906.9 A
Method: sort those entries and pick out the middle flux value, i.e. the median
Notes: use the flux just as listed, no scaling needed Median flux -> 8.493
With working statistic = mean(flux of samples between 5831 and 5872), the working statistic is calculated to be 8.61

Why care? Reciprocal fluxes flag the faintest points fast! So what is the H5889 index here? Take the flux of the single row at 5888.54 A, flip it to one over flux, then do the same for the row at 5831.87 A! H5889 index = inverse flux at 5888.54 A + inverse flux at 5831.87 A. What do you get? 0.239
